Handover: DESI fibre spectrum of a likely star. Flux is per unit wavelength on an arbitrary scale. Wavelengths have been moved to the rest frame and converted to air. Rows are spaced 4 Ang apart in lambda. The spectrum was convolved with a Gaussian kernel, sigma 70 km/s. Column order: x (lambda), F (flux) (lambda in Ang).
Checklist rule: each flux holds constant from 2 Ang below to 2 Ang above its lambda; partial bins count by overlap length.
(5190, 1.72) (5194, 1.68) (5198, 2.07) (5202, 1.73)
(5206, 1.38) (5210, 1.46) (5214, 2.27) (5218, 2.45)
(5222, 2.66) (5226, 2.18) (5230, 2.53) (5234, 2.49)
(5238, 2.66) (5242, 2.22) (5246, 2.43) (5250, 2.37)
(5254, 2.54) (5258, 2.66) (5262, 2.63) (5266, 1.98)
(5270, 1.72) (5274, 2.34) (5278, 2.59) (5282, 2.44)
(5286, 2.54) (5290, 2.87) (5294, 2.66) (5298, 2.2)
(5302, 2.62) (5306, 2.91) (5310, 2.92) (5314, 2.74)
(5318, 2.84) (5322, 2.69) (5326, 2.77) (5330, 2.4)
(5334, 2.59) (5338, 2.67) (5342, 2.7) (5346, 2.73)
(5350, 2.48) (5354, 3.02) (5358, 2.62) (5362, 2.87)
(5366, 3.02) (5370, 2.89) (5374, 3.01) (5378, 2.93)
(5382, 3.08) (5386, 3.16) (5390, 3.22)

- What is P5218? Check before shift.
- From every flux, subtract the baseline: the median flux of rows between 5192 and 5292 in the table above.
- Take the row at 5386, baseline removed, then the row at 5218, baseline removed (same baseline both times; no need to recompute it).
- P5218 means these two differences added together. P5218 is 0.75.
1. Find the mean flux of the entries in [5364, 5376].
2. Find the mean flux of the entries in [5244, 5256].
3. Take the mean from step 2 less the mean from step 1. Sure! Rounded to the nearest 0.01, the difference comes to -0.53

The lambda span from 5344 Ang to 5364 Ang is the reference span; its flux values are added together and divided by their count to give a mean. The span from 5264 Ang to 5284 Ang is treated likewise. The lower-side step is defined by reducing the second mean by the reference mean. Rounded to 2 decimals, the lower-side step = -0.53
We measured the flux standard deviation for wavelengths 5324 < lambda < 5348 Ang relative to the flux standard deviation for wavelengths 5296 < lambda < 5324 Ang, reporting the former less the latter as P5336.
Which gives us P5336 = -0.11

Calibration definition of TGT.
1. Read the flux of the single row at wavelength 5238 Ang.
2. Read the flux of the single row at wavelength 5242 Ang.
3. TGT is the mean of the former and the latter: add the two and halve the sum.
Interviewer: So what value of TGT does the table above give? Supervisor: 2.44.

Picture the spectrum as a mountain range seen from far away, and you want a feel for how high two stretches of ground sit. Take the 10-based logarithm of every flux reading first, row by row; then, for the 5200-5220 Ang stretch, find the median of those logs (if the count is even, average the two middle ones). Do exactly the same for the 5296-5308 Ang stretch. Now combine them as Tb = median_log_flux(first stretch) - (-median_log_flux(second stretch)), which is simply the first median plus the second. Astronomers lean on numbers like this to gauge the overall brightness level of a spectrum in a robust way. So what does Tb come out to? 0.656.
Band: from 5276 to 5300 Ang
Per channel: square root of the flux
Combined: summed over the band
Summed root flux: 10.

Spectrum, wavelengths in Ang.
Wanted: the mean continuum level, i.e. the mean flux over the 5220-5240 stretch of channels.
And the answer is 2.5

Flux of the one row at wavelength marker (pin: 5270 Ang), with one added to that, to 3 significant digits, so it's 2.72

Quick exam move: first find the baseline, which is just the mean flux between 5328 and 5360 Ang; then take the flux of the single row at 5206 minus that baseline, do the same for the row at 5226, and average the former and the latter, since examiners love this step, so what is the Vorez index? -0.87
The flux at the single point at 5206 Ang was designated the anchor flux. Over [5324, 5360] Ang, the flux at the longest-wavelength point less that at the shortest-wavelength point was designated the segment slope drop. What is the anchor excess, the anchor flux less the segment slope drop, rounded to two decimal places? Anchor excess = 1.53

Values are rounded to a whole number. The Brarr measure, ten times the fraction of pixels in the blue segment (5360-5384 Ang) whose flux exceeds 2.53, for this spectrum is 10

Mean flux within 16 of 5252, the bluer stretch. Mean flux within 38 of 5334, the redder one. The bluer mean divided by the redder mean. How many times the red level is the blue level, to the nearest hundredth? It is 0.90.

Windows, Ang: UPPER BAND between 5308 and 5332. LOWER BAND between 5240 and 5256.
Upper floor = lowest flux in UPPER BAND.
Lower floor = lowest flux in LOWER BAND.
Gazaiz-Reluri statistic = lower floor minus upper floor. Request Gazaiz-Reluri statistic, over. -0.2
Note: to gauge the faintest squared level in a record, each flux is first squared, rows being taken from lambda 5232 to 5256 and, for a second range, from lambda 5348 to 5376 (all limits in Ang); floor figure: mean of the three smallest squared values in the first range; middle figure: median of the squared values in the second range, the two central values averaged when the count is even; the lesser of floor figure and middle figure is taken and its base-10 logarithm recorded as 0.739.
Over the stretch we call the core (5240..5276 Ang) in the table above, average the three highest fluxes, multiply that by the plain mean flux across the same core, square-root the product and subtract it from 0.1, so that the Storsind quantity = -2.4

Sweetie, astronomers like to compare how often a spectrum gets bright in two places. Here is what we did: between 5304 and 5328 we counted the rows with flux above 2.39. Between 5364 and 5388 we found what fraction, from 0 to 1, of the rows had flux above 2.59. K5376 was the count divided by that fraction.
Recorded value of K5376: 6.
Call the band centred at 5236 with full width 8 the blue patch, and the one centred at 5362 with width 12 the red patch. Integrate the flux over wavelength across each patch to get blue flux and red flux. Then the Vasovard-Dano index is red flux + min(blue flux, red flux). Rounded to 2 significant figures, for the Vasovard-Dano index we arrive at 55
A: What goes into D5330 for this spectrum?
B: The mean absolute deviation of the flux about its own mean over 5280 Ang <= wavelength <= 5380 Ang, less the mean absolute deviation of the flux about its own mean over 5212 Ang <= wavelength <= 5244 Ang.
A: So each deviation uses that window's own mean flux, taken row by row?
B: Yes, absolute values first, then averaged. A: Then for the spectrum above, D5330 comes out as 0.01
